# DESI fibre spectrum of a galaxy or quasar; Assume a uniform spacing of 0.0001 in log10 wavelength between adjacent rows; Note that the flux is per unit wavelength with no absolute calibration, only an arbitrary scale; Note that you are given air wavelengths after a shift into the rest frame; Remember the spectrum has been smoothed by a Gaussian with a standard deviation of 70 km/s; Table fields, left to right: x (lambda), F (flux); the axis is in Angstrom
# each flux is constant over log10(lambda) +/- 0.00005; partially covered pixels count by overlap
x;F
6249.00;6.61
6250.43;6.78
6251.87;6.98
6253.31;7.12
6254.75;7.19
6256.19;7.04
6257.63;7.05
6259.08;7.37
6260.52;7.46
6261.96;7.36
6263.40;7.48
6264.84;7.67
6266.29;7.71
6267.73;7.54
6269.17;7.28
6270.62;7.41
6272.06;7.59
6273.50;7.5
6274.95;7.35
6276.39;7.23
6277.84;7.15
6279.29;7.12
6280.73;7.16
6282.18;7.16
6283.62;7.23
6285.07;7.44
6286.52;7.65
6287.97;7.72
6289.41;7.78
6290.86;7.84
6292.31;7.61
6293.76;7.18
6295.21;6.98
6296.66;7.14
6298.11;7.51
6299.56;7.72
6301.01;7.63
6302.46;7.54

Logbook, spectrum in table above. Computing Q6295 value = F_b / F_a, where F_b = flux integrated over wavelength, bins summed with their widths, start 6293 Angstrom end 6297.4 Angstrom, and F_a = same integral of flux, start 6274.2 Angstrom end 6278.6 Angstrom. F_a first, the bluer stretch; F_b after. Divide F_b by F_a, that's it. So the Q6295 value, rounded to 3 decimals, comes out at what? 0.983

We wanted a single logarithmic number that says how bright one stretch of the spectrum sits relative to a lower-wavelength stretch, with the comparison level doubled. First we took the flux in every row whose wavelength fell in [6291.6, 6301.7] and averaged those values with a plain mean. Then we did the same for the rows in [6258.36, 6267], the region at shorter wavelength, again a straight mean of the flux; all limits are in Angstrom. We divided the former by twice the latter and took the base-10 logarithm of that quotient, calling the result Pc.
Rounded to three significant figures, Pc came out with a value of -0.308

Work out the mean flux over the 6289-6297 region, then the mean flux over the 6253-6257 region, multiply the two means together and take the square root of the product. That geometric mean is 7.27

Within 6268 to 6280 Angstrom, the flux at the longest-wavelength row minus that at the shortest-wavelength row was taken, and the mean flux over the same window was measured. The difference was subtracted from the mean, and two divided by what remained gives 0.267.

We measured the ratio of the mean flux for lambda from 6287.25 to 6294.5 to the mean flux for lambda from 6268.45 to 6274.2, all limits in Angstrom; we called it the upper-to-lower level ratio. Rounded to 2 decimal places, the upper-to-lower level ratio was 1.02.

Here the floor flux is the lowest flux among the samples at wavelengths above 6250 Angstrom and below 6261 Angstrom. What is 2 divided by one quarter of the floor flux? 1.18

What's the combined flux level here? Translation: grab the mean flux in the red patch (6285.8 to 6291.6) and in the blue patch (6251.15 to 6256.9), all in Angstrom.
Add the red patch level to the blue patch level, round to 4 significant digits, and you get 14.83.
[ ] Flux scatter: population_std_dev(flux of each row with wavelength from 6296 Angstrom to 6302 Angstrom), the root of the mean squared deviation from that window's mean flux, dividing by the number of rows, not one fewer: 0.22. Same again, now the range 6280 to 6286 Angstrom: 0.11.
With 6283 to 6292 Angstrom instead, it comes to 0.21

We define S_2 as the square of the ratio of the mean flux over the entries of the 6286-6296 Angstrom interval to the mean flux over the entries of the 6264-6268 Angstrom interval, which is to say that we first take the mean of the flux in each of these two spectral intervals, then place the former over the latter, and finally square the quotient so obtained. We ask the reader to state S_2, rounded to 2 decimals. 0.97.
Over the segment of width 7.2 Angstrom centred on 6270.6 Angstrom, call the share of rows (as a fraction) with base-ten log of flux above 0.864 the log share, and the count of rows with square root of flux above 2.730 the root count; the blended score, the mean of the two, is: 1.9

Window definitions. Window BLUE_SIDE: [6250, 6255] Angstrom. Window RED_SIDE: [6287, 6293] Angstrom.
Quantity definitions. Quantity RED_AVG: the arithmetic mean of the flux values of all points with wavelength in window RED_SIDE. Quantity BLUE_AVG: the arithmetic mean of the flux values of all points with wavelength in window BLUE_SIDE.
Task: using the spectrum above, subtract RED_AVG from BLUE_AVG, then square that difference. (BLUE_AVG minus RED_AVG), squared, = 0.52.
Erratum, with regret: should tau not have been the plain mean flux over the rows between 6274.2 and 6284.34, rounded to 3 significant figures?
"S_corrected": 7.20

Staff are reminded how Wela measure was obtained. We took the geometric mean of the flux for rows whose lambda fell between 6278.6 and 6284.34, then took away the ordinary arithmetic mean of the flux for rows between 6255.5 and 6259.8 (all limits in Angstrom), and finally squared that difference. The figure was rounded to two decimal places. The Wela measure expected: 0.00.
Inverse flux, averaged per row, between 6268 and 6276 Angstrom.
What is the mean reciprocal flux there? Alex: 0.135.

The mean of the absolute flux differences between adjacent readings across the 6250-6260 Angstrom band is 0.15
